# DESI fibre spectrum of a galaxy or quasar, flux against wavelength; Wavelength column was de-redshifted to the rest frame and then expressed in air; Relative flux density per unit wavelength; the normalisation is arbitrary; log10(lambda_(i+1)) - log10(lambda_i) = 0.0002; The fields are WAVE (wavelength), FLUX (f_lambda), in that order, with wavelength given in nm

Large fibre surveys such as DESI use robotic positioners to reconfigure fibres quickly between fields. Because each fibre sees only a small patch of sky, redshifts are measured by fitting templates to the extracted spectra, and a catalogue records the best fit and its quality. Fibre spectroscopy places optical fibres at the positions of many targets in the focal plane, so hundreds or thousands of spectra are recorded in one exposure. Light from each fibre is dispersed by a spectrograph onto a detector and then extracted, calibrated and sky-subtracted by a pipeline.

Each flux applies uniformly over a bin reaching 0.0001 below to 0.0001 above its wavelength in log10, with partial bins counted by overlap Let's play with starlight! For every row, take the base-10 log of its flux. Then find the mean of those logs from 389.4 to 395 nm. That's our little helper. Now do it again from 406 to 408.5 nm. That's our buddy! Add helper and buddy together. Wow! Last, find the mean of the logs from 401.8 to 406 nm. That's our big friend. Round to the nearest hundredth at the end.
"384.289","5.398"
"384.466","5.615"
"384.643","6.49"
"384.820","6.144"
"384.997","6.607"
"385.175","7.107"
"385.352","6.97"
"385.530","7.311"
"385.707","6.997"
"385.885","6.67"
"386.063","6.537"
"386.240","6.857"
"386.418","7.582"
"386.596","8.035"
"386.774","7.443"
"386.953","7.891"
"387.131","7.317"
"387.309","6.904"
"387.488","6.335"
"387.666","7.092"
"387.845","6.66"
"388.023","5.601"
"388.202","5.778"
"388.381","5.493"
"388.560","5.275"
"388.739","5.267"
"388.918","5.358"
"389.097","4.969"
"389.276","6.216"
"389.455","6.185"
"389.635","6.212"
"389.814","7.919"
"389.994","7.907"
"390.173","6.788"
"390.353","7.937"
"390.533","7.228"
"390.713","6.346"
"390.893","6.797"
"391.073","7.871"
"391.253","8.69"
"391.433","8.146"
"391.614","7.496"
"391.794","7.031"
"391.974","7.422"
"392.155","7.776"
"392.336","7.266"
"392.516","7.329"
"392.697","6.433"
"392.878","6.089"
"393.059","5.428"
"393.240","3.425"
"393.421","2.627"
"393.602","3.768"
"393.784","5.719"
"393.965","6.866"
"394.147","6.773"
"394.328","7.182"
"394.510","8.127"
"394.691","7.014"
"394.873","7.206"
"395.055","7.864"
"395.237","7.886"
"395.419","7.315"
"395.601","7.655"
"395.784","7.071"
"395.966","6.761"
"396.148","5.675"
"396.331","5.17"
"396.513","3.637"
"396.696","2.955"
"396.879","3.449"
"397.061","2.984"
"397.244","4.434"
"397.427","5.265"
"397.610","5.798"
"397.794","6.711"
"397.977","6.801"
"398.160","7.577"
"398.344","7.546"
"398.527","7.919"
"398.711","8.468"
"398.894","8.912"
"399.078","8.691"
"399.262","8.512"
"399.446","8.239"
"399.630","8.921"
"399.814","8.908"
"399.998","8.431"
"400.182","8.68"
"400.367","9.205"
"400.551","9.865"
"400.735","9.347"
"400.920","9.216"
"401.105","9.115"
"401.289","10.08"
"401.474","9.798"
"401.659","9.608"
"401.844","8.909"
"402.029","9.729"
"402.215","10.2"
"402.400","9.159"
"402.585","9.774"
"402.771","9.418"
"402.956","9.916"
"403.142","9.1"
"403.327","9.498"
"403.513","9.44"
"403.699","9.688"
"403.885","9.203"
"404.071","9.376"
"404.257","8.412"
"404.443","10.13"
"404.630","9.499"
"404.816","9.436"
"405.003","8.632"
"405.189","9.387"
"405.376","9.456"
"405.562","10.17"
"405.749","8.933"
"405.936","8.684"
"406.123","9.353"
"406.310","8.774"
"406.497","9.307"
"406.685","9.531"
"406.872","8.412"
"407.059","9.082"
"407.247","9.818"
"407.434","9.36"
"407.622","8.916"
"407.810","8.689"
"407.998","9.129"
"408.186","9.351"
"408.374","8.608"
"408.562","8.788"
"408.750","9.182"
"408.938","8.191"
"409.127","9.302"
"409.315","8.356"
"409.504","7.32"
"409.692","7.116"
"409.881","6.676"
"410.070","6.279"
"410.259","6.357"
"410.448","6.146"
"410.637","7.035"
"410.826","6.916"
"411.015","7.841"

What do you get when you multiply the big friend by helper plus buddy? 1.73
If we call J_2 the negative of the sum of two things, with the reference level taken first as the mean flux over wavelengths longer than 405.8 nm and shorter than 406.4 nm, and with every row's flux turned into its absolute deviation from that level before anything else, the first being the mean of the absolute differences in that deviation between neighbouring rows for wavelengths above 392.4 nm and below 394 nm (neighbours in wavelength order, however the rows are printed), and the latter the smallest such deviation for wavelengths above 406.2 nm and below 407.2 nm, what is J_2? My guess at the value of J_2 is -1.3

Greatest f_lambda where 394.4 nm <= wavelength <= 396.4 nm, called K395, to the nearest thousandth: 8.127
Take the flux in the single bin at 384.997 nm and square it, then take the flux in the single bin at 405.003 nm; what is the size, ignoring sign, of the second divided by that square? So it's 0.20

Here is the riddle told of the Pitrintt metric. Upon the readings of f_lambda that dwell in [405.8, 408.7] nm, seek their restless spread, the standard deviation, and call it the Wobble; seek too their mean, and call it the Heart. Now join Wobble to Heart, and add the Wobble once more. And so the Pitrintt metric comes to 9.8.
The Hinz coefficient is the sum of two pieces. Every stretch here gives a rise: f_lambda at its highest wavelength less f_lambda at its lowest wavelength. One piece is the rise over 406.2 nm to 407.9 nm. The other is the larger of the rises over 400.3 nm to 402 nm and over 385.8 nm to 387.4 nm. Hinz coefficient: 0.1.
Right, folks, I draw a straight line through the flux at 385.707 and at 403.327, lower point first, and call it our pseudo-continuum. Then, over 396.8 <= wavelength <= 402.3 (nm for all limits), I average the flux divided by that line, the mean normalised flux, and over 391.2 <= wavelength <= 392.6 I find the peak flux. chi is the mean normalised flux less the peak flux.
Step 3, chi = -7.8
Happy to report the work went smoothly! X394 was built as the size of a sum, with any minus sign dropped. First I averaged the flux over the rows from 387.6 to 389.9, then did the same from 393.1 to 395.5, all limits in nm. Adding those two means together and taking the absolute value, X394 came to 12.3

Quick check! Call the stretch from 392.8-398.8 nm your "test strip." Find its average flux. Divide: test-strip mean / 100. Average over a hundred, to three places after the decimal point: 0.060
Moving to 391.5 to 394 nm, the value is 0.060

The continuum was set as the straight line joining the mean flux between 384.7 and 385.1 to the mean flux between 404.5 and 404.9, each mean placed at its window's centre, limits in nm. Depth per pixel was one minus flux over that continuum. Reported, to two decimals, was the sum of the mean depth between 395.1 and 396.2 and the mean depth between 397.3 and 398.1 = 0.39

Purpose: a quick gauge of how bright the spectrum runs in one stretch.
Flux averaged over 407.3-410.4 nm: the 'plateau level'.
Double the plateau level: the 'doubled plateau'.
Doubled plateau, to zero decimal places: 16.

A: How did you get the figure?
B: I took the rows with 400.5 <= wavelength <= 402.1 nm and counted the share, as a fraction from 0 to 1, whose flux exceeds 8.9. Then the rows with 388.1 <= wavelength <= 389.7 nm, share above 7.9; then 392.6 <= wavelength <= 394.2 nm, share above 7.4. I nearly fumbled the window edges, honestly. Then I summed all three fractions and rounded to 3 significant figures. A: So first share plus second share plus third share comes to 1.00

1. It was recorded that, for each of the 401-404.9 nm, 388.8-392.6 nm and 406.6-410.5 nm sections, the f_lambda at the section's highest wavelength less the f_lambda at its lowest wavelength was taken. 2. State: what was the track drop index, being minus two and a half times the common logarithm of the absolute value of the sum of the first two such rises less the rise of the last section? -1.89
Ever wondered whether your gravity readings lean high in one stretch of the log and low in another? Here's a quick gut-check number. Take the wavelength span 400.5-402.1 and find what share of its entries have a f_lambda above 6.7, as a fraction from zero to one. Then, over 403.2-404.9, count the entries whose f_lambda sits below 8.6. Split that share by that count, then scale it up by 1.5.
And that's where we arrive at 1.50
